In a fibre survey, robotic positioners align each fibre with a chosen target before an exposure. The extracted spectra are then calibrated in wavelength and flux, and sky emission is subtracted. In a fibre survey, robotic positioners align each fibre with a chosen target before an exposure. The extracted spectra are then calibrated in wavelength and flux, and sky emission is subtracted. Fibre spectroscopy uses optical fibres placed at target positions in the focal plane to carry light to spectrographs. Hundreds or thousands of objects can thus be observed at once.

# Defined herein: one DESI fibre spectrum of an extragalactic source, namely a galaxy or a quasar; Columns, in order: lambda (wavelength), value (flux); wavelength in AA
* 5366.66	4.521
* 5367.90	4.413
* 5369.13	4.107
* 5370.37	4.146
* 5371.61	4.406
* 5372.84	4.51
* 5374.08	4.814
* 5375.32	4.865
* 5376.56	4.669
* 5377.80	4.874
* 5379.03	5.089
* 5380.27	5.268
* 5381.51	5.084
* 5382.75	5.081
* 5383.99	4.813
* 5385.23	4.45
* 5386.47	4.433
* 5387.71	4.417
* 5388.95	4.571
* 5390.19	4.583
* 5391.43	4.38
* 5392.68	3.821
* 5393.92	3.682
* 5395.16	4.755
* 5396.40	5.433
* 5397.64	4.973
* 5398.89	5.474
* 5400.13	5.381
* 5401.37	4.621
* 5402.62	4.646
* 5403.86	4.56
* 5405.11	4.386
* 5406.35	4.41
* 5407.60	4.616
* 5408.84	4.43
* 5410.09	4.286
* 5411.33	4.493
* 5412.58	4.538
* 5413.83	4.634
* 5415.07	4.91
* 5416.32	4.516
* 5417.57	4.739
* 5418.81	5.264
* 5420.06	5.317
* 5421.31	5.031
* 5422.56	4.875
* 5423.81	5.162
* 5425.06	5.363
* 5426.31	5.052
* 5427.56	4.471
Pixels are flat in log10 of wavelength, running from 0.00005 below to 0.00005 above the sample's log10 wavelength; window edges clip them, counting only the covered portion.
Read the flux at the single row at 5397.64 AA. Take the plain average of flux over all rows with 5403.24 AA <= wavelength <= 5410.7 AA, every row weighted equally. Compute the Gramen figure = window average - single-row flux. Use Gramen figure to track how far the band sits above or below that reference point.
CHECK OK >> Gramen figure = -0.5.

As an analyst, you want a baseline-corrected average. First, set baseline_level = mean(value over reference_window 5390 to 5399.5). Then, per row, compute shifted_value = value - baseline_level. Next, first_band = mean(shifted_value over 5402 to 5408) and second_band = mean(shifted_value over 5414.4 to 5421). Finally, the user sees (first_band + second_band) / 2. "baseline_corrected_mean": 0.10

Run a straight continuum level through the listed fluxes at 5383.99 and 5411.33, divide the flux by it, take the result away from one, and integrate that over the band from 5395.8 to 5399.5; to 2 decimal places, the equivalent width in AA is -0.51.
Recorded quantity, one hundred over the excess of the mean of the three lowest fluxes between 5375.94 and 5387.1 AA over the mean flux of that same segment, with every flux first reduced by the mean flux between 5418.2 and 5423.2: -290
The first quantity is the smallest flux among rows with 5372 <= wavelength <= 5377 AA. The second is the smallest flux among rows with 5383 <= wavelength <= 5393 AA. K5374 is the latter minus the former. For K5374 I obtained -0.69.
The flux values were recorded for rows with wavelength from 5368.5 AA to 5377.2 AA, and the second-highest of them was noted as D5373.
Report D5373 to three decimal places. 4.814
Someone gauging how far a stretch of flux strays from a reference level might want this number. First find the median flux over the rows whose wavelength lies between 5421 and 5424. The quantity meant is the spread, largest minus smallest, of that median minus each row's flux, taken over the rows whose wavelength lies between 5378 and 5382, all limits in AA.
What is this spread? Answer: 0.18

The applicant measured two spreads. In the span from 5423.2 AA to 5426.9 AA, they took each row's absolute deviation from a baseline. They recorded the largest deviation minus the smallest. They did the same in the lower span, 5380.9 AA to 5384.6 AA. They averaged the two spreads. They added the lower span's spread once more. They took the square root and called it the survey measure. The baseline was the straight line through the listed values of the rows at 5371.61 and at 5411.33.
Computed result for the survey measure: 0.76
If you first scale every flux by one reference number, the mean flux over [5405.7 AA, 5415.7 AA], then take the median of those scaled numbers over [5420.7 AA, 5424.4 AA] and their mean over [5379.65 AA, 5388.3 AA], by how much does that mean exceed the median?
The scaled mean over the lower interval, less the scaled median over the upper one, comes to -0.053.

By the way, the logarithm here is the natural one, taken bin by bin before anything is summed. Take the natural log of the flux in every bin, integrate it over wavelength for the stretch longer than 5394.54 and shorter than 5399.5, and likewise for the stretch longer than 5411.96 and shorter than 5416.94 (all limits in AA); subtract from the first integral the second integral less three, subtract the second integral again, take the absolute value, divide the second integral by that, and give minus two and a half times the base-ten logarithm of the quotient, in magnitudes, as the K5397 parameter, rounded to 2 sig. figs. -0.66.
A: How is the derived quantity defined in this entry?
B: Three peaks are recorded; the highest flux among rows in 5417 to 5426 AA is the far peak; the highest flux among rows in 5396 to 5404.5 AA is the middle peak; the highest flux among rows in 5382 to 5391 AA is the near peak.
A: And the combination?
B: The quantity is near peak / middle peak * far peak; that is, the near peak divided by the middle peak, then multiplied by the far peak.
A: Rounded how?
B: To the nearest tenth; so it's 5.0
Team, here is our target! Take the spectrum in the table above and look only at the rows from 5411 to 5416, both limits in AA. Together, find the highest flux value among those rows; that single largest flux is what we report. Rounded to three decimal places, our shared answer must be 4.910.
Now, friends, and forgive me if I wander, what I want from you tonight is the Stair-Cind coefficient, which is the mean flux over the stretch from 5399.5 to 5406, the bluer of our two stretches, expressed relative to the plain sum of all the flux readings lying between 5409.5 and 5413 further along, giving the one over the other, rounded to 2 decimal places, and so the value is 0.35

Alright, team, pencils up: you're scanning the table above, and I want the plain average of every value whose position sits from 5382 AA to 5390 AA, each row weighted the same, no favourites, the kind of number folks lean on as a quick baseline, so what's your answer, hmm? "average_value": 4.63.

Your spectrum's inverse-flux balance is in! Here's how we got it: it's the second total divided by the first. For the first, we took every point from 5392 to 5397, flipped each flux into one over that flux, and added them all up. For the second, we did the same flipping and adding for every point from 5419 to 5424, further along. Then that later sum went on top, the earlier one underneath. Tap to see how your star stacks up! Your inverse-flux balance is 0.85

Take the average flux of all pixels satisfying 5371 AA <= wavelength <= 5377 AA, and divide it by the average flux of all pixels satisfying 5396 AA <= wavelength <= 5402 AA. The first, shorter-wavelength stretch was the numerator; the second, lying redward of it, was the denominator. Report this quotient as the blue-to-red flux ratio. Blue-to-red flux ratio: 0.90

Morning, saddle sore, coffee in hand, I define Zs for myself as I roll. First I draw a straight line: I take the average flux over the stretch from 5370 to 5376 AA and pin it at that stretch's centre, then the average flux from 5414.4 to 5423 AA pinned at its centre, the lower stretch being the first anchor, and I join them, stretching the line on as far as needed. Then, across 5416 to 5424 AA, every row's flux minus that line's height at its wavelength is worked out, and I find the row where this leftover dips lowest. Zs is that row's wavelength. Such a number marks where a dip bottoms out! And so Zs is 5416.32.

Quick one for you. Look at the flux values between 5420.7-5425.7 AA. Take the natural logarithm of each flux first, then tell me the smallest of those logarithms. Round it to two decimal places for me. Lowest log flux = 1.58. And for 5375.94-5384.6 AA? 1.54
